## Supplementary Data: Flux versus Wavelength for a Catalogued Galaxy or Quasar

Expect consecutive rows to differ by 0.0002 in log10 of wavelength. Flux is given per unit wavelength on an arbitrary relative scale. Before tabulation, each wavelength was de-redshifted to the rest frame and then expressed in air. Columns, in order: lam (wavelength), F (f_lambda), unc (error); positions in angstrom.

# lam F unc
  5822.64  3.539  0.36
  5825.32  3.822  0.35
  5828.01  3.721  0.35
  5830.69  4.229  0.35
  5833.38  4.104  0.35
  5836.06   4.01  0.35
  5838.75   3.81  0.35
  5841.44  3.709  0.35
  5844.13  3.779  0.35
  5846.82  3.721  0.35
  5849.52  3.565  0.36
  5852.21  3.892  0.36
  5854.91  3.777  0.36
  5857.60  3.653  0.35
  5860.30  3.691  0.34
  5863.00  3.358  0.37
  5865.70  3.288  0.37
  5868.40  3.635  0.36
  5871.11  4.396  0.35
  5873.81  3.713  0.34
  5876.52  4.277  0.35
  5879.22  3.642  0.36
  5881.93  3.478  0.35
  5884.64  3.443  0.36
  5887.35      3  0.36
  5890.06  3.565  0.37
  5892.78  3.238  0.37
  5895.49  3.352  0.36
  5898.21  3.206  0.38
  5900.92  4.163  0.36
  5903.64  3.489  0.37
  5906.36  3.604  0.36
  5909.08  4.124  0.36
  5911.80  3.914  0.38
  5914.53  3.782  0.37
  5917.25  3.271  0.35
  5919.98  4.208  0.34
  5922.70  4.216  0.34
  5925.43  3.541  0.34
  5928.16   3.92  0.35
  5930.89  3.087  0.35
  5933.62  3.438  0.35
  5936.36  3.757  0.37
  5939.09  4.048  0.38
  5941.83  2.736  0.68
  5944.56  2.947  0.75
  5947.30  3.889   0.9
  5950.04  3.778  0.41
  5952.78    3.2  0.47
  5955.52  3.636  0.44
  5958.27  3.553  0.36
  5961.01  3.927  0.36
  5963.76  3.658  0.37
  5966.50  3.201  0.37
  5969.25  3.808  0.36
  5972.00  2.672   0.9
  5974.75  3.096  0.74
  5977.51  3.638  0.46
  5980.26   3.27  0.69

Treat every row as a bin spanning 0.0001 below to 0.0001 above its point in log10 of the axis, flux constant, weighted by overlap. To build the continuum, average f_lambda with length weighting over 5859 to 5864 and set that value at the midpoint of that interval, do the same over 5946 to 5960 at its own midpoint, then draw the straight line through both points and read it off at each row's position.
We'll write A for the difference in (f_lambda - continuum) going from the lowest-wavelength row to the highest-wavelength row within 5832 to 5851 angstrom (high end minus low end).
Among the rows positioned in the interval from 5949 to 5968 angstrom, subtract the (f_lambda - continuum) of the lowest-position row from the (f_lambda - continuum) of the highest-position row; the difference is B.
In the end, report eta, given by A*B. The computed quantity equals 0.3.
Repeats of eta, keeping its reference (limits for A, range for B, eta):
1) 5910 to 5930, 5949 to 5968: 0.0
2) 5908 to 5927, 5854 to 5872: -0.4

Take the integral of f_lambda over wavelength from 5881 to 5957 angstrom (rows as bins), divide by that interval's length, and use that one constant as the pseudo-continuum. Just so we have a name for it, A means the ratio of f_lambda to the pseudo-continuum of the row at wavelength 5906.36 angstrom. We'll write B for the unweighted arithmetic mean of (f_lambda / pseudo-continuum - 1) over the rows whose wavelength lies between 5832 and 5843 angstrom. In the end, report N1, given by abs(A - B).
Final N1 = 0.91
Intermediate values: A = 1.01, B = 0.09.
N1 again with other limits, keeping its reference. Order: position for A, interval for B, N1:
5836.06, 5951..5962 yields 1.12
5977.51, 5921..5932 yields 0.99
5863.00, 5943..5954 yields 0.97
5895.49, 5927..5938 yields 0.94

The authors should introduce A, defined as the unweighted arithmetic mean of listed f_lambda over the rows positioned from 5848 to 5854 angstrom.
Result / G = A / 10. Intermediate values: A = 3.73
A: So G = 0.373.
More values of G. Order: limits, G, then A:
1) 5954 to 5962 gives 0.371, 3.71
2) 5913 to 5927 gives 0.380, 3.80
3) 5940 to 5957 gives 0.336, 3.36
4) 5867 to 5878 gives 0.401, 4.01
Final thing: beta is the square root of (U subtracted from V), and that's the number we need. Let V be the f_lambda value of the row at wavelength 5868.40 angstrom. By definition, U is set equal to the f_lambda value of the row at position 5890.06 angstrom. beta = 0.3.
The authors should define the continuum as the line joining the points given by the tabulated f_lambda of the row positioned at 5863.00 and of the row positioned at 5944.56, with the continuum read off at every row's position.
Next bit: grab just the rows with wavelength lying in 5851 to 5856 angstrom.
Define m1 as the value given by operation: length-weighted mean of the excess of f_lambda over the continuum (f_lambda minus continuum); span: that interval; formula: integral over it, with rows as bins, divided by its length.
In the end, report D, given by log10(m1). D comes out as -0.37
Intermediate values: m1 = 0.43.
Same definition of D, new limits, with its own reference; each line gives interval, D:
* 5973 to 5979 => -0.27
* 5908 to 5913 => -0.05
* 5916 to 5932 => -0.17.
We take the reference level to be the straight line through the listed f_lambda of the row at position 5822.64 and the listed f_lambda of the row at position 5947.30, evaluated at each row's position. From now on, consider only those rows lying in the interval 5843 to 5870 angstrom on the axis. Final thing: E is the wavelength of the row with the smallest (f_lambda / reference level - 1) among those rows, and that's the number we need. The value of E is 5865.70 angstrom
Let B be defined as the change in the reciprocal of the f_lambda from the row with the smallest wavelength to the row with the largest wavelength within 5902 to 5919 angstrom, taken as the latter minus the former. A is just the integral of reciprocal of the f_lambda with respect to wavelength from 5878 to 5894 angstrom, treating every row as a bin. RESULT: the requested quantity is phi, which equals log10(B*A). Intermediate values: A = 4.73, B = 0.019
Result -1.0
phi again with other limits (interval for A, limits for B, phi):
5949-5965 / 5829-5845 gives -0.9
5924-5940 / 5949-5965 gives -1.4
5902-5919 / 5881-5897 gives -1.3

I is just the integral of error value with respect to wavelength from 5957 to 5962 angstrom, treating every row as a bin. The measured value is 1.8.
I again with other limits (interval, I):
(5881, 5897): 5.8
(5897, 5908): 4.0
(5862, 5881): 6.8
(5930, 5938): 2.9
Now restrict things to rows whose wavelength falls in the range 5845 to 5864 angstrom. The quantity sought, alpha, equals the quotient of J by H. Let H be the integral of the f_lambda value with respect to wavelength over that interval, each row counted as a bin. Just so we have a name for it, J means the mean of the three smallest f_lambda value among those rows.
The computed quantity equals 0.051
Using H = 70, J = 3.53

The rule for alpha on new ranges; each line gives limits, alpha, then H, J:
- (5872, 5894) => 0.041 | 78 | 3.23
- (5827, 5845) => 0.053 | 71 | 3.74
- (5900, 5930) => 0.030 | 115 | 3.43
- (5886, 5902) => 0.058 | 55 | 3.15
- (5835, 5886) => 0.018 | 190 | 3.36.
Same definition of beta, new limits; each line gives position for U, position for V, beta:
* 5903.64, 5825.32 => 0.6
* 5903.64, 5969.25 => 0.6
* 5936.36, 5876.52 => 0.7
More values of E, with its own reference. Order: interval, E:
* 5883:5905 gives 5887.35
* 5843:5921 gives 5887.35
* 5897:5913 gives 5898.21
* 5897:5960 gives 5941.83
